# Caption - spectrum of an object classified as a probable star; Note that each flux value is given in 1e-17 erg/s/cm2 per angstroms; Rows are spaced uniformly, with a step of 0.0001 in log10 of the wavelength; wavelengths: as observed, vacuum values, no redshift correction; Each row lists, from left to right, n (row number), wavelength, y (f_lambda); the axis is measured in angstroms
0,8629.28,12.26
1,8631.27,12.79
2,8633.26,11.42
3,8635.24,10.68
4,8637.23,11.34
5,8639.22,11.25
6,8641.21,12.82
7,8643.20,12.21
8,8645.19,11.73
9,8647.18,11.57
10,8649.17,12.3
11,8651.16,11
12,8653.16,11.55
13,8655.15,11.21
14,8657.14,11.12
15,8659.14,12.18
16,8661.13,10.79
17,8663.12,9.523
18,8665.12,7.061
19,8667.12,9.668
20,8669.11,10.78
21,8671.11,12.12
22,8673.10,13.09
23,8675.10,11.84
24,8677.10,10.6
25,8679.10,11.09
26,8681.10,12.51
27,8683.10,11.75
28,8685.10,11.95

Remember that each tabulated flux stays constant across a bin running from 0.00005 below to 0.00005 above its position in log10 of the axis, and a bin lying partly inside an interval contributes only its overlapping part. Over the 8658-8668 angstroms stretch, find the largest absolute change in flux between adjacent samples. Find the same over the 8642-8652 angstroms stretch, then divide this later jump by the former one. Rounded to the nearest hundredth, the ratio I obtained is 0.50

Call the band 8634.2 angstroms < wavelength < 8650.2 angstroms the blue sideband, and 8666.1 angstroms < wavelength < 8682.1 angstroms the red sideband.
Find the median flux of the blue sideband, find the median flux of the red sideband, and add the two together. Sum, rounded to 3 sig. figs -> 23.1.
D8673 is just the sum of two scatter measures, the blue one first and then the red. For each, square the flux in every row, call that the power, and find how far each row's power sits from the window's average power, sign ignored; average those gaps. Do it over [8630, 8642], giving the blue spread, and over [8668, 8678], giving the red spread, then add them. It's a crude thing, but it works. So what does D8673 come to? 35.9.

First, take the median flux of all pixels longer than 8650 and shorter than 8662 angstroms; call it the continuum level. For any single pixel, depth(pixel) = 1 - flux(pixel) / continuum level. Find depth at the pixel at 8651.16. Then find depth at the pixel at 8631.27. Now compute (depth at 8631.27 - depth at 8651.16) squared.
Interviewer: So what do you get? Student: 0.026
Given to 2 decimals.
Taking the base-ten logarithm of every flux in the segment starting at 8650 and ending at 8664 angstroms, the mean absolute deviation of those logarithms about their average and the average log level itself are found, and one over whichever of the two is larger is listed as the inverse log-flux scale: 0.96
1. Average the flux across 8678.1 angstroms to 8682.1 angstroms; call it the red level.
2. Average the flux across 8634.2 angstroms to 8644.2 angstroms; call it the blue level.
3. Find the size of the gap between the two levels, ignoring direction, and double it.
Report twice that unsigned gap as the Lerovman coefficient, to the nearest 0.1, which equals 0.3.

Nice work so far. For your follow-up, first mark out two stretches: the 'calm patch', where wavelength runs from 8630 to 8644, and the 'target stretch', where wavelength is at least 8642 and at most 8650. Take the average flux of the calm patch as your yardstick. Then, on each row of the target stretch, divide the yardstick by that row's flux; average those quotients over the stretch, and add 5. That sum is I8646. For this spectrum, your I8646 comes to 5.99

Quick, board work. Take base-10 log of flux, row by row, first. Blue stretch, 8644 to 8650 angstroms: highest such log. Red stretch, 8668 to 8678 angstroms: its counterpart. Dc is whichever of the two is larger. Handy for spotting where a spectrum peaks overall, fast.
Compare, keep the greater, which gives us 1.12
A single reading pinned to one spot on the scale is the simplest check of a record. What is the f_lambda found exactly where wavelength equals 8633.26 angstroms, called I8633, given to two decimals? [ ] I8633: 11.42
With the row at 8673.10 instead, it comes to 13.09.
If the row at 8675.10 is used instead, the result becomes 11.84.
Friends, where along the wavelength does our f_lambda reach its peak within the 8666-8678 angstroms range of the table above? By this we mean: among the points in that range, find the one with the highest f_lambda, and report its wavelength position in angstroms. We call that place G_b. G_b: 8673.10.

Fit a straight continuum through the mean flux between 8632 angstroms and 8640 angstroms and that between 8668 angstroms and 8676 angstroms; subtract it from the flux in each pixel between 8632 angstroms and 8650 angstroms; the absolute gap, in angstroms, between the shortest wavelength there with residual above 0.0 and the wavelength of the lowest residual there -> 2.0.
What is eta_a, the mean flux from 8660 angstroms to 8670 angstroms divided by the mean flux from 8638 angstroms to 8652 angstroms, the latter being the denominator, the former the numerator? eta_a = 0.81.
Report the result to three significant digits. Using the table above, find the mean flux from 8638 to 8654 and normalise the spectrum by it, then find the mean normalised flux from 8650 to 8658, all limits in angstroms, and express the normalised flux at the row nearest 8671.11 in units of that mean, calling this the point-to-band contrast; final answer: 1.08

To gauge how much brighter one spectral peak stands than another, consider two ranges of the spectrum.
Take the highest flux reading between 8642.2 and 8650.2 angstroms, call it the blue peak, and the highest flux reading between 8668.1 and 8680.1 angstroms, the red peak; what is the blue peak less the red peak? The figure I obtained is -0.8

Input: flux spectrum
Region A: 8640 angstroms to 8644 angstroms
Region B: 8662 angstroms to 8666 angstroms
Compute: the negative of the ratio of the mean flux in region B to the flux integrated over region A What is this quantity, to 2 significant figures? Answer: -0.17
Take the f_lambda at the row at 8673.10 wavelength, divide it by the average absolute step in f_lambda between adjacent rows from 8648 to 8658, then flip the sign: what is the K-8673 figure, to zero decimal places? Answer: -23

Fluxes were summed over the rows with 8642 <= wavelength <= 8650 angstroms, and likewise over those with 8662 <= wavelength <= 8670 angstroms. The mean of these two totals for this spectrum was 42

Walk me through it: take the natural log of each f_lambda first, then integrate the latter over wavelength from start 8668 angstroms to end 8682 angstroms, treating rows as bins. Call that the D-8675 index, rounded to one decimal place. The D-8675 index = 34.4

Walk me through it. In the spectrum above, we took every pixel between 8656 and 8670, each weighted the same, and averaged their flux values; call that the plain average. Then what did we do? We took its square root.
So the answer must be 3.19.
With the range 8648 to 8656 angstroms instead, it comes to 3.39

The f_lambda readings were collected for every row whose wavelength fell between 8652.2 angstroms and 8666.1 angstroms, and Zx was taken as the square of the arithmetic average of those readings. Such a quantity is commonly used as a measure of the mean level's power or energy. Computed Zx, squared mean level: 110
